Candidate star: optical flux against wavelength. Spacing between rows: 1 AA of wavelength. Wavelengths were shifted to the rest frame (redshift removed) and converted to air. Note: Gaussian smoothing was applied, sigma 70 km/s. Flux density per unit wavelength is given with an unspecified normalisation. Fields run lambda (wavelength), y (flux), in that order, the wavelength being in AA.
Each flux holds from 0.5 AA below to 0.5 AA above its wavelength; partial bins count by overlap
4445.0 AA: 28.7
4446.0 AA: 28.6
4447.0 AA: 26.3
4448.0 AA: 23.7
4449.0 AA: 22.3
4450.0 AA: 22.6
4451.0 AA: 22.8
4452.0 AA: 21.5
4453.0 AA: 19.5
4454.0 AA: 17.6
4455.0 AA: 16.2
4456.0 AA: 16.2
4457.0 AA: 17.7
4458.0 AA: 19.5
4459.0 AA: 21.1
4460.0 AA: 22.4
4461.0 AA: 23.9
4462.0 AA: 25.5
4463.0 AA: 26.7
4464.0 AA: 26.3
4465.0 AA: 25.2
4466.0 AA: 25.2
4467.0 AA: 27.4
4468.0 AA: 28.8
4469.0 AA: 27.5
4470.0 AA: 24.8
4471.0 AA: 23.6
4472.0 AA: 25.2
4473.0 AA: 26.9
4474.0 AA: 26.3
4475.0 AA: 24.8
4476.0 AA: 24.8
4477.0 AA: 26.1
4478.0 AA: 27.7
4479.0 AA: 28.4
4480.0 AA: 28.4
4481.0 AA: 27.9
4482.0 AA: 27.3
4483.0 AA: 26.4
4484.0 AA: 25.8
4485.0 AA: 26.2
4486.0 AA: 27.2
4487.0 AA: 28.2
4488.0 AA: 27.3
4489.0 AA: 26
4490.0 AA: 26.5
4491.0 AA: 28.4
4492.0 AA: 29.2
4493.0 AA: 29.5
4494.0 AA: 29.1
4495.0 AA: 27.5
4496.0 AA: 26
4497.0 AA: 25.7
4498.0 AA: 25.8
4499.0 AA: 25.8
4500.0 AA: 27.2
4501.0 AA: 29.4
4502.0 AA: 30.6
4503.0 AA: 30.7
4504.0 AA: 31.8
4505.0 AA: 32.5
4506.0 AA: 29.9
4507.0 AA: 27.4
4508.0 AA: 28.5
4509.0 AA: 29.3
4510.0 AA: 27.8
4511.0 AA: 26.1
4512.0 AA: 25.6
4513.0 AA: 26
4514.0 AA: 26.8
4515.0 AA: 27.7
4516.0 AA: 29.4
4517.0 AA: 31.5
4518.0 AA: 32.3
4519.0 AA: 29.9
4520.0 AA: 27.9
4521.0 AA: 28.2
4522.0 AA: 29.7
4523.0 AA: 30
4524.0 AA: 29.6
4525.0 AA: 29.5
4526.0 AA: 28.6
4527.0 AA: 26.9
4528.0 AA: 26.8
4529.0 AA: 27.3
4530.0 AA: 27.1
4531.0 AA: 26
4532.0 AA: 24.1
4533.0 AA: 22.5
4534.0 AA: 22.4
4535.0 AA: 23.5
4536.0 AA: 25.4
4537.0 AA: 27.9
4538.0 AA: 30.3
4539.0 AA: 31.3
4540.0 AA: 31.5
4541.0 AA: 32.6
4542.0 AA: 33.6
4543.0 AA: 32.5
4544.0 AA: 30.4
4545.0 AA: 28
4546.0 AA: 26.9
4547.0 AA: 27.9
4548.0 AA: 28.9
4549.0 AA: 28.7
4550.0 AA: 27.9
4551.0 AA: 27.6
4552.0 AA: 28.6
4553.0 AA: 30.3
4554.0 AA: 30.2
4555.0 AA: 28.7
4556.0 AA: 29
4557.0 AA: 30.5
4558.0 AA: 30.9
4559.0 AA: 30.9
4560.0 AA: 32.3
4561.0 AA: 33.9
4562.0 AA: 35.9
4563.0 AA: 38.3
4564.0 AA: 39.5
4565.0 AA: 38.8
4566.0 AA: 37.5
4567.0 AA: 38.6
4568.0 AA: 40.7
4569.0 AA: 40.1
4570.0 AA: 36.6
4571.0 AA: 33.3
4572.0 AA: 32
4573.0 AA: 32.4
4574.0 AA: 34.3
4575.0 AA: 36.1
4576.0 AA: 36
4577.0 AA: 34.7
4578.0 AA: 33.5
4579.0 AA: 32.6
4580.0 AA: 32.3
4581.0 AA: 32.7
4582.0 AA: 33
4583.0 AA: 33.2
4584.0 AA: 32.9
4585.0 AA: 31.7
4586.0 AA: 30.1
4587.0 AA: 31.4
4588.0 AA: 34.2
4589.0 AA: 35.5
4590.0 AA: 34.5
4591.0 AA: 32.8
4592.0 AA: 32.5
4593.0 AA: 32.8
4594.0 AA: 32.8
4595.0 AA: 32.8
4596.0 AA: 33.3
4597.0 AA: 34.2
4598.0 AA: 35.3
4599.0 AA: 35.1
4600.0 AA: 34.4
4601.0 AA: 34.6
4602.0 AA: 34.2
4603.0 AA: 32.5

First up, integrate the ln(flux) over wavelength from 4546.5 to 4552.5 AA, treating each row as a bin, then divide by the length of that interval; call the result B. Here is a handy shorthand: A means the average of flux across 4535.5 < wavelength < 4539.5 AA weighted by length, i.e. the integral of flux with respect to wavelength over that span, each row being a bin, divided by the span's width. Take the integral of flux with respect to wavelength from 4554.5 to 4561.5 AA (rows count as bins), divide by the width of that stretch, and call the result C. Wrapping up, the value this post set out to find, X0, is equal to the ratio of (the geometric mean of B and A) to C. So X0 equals 0.32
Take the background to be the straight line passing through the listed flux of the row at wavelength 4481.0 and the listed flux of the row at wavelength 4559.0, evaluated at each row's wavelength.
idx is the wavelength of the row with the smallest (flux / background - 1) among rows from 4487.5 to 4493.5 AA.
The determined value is 4489.0 AA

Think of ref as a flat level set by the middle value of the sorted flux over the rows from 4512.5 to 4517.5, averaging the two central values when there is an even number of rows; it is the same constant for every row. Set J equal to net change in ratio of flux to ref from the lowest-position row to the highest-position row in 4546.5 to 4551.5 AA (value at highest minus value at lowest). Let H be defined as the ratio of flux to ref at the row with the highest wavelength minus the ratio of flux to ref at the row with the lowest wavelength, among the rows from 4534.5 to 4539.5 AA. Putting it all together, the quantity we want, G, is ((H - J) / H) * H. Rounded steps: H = 0.28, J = -0.01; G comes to 0.29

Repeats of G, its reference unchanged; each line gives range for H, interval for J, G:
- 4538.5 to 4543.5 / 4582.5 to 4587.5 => 0.11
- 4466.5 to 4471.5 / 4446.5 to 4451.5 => -0.01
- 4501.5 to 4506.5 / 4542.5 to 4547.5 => 0.14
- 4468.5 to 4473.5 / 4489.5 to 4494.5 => -0.12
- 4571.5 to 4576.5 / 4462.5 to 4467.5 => 0.12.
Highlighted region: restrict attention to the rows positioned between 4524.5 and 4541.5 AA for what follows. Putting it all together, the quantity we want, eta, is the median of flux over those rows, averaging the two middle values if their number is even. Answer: 27.1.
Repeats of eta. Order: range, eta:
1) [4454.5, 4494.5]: 26.3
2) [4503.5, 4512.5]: 28.5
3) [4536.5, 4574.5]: 31.4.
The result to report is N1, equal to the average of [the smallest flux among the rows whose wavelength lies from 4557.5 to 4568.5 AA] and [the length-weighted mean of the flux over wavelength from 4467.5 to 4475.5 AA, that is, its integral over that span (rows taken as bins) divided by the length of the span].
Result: 28.4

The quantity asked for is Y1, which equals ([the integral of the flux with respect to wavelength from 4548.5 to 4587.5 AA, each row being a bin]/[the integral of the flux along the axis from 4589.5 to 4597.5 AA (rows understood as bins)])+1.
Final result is 5.88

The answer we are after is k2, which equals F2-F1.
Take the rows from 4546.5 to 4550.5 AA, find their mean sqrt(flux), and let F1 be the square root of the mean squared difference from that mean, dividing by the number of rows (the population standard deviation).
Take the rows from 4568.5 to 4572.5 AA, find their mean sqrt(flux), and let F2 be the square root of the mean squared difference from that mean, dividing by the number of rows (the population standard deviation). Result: 0.22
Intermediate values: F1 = 0.043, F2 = 0.262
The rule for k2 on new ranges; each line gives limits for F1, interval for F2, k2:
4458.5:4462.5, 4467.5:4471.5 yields 0.03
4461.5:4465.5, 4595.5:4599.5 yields 0.01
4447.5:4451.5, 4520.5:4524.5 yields 0.01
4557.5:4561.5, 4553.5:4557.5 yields -0.04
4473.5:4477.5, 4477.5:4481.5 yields -0.04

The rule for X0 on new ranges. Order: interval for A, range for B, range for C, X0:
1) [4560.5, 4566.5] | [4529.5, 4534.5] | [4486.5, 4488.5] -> 0.39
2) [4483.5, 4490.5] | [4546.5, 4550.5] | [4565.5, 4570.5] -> 0.24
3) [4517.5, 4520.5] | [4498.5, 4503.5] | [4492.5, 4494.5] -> 0.34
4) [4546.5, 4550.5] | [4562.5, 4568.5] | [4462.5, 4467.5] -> 0.39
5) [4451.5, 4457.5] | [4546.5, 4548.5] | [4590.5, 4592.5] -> 0.24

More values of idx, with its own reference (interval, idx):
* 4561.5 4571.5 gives 4571.0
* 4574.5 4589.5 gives 4586.0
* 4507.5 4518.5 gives 4512.0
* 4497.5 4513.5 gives 4512.0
